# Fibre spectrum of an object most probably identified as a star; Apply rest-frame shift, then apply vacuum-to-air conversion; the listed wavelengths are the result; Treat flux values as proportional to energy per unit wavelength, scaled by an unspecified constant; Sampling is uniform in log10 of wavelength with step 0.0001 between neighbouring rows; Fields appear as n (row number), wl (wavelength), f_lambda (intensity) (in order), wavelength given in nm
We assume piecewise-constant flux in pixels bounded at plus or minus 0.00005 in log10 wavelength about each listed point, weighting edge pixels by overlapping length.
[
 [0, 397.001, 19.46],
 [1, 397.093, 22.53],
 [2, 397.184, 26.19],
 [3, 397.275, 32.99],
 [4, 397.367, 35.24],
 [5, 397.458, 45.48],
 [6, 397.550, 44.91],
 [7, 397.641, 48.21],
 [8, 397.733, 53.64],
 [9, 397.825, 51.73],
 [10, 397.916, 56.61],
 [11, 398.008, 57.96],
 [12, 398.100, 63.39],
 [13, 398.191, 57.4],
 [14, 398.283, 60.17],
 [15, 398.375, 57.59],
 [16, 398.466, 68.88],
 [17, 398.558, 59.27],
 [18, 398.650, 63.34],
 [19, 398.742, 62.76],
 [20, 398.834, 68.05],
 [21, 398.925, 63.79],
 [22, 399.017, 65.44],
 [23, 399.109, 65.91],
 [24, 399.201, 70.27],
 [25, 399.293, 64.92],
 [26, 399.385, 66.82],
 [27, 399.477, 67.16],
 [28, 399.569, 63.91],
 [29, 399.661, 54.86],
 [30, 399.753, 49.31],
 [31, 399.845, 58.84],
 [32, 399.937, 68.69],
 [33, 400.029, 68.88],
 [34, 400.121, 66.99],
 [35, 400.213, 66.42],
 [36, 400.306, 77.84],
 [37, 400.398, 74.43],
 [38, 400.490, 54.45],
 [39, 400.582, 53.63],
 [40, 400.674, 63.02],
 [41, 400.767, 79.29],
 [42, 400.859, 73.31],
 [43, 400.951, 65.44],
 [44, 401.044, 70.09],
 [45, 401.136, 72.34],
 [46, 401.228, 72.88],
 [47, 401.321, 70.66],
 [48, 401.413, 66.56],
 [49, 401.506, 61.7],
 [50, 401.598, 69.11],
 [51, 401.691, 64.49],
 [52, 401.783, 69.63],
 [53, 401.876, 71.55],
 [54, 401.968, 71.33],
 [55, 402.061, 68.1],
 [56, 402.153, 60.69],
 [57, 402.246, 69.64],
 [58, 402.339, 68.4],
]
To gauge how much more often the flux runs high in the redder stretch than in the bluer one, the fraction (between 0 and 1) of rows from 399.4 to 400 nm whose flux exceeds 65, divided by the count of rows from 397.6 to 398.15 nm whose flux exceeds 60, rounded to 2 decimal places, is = 0.33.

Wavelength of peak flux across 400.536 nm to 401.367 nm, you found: 400.767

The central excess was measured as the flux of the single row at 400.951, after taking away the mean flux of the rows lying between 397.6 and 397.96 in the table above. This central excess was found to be 13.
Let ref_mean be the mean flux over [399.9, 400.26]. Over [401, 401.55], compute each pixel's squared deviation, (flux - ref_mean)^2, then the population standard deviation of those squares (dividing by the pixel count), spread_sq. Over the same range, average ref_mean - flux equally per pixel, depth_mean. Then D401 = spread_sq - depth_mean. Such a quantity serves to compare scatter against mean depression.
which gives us 14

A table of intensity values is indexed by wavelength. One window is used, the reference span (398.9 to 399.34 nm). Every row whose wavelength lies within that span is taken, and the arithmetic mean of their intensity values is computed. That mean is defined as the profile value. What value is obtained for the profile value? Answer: 66.1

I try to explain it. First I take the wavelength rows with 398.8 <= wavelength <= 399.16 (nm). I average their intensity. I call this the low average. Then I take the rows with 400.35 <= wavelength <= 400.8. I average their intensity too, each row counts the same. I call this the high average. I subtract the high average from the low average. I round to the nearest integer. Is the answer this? 1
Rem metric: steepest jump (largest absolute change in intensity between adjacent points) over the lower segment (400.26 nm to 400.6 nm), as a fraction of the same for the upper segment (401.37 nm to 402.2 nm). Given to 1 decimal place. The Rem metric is 2.7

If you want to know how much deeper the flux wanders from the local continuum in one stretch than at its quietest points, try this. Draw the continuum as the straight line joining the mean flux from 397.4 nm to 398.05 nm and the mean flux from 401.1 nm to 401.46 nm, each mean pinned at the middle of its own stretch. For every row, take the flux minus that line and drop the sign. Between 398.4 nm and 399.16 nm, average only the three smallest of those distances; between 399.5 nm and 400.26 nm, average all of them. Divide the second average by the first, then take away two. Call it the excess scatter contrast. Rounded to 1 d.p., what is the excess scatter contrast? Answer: -1.0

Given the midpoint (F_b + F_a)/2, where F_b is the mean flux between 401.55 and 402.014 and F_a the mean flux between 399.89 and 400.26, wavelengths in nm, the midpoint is 68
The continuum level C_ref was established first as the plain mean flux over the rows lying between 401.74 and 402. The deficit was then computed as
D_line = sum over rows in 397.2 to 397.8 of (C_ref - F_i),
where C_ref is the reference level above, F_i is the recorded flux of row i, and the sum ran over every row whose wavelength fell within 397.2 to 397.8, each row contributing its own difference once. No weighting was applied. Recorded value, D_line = 165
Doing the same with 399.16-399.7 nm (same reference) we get 37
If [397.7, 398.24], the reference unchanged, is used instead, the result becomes 84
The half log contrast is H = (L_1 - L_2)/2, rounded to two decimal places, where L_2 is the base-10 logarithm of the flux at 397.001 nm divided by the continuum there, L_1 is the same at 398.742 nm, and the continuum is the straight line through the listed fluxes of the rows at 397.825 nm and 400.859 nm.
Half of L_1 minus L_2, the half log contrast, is 0.20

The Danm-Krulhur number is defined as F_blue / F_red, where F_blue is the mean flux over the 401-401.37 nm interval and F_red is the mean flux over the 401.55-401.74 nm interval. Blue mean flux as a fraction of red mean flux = 1.07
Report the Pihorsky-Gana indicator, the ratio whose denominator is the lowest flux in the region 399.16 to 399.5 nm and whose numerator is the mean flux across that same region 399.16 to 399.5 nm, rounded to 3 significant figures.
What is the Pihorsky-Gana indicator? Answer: 1.04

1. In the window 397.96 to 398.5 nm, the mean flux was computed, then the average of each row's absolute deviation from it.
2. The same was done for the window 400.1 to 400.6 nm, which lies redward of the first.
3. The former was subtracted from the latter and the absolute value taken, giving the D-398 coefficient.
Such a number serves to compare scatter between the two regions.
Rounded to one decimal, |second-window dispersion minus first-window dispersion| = 4.2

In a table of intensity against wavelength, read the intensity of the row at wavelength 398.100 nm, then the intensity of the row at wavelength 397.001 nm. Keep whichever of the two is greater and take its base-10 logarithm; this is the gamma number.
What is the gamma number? 1.80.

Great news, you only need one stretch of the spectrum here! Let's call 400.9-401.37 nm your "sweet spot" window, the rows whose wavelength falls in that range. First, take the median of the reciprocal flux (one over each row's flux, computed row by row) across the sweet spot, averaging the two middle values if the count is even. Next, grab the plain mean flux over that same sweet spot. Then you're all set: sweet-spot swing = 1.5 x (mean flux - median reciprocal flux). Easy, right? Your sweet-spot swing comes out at 105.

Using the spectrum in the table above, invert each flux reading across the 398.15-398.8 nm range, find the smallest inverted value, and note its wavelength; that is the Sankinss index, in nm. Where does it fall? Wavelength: 398.466 nm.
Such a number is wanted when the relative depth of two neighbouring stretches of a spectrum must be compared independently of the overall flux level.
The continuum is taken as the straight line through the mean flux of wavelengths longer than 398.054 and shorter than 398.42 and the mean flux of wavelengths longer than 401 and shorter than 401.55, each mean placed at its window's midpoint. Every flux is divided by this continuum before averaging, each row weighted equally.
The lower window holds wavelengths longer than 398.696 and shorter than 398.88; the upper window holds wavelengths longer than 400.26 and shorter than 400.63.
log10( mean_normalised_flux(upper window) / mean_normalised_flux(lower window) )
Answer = -0.04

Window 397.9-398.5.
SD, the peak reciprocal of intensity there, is 0.0177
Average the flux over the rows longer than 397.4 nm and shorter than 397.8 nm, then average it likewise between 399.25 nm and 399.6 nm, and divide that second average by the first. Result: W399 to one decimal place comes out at 1.4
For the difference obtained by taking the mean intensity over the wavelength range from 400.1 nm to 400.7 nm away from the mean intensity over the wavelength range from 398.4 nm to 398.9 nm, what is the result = -1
